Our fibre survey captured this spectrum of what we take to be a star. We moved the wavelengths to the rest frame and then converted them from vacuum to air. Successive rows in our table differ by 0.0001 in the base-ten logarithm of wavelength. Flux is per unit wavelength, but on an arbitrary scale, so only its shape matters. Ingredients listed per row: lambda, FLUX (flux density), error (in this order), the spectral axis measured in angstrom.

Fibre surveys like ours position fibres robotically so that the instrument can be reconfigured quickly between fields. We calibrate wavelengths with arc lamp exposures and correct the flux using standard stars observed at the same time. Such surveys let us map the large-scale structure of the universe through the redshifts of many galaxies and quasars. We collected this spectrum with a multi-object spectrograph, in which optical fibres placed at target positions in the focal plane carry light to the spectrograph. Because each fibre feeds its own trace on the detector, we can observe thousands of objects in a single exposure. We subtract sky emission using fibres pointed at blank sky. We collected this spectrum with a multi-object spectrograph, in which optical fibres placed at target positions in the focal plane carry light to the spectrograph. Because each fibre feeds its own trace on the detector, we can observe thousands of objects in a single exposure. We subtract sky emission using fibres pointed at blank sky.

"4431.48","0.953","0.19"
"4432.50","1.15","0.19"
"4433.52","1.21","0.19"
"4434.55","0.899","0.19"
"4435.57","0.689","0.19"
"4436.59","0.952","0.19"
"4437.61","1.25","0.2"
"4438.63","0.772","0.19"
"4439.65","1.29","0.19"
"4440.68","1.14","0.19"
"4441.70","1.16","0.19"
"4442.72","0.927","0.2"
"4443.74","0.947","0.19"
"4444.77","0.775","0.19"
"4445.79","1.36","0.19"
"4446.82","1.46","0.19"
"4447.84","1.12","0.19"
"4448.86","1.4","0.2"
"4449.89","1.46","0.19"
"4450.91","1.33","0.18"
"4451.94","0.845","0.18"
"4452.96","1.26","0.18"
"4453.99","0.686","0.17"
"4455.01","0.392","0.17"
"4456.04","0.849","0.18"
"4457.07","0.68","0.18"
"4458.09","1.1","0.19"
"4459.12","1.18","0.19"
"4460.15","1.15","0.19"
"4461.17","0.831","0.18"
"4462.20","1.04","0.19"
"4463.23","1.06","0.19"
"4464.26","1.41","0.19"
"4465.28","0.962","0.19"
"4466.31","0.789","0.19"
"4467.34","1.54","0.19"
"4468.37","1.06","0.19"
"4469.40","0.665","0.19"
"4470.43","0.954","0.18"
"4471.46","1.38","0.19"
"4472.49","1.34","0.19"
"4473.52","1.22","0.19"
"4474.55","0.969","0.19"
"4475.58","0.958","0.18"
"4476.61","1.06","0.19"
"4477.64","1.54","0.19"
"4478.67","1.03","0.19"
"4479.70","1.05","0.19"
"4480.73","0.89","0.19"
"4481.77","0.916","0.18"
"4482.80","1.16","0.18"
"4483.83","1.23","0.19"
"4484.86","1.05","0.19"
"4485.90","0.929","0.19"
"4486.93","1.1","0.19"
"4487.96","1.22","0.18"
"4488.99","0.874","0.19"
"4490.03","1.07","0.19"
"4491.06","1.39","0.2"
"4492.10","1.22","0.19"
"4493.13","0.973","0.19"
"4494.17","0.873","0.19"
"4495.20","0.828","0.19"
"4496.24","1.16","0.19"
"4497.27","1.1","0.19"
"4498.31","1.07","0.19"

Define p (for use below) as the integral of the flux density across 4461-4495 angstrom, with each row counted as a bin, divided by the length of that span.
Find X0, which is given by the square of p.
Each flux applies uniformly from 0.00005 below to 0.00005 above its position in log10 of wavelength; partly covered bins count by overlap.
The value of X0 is 1.17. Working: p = 1.08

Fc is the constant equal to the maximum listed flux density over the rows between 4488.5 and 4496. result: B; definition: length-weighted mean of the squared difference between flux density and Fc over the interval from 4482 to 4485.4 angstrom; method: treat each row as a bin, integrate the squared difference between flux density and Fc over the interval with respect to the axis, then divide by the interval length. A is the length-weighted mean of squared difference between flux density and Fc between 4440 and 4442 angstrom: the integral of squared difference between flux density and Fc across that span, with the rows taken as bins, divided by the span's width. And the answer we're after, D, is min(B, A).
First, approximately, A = 0.05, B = 0.08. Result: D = 0.05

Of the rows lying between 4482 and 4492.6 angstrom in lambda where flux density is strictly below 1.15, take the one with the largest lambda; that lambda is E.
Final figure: 4490.03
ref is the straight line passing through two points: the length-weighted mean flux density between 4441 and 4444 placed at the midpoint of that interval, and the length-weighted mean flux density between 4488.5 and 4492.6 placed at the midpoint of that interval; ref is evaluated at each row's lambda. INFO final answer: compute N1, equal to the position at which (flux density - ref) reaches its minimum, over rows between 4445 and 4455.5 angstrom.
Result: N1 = 4455.01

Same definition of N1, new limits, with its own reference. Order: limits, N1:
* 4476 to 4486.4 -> 4480.73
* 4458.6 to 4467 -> 4466.31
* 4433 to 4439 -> 4435.57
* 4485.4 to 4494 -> 4488.99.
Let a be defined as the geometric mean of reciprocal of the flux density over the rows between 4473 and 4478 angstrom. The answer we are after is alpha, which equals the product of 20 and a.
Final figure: 17.7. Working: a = 0.88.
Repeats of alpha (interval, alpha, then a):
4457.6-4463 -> 19.0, 0.95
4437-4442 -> 18.1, 0.91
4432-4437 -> 20.8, 1.04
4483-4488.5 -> 18.2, 0.91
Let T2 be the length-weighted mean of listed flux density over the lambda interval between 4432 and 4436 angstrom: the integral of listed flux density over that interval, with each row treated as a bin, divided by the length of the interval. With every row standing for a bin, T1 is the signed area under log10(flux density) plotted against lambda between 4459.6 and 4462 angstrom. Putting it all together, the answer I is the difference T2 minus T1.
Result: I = 1.00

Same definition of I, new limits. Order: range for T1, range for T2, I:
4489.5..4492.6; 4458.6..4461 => 0.85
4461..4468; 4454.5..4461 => 0.67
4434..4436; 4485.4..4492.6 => 1.31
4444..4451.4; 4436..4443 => 0.39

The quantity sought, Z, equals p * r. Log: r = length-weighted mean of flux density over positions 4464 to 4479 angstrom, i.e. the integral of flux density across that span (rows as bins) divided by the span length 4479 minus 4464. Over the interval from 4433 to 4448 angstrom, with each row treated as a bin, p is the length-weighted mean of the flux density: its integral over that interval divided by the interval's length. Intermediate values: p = 1.06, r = 1.12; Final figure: 1.191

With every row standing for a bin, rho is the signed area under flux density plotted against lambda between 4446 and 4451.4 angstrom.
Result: 7.3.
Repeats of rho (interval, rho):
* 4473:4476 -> 3.2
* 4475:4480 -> 5.6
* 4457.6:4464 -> 6.9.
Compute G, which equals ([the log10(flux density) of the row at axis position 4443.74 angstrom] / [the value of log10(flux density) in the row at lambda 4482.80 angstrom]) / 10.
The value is -0.04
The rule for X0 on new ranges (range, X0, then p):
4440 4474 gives 1.16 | 1.08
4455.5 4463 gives 0.95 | 0.98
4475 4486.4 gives 1.15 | 1.07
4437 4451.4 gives 1.37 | 1.17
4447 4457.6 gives 1.03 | 1.02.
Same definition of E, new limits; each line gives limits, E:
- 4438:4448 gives 4447.84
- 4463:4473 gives 4470.43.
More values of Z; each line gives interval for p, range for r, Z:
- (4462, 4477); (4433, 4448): 1.163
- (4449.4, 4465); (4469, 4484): 1.110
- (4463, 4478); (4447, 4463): 1.160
